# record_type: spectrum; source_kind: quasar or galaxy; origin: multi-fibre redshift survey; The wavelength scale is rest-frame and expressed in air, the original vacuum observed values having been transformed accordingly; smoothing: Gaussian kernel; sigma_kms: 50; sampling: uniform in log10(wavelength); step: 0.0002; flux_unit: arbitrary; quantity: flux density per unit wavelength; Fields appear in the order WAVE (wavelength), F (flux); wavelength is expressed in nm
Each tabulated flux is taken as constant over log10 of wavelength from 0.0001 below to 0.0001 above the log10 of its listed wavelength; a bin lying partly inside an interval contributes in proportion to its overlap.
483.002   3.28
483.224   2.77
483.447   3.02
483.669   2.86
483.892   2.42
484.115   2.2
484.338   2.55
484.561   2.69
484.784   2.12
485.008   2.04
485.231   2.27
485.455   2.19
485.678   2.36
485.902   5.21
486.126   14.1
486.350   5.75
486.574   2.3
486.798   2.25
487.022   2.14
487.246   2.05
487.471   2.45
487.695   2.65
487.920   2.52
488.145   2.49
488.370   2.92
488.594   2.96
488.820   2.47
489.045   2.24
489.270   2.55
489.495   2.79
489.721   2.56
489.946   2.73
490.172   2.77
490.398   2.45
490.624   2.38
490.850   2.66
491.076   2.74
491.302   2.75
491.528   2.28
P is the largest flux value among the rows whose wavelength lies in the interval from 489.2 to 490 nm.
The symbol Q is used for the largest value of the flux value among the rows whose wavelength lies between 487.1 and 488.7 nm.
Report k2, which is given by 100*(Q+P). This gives 575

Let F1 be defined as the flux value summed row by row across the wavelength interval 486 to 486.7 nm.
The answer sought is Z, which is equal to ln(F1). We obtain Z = 3.10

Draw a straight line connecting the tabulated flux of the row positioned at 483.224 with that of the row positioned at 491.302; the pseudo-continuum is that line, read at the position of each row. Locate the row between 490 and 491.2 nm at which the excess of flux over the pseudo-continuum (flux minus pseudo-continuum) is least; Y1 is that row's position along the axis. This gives 490.624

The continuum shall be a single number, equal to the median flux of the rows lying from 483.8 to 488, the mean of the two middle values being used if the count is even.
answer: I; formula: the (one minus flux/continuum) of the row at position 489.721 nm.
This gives -0.08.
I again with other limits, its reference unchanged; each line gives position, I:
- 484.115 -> 0.07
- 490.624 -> -0.01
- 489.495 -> -0.18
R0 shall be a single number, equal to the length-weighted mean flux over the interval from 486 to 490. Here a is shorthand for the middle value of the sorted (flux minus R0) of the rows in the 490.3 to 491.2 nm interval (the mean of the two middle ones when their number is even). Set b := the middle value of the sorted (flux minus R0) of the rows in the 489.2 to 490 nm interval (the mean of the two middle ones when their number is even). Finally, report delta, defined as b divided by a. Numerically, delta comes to 0.89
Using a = -0.79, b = -0.7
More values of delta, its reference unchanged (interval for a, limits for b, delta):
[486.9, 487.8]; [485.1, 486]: 0.98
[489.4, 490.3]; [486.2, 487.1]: 1.80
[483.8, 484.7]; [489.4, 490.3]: 0.69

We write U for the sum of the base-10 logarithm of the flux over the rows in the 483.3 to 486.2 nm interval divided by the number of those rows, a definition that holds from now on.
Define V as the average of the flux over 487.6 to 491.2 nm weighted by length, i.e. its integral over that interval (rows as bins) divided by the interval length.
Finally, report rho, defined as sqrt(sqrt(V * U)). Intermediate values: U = 0.467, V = 2.6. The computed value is 1.05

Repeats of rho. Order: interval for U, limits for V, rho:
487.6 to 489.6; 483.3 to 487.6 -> 1.08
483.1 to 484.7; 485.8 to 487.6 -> 1.17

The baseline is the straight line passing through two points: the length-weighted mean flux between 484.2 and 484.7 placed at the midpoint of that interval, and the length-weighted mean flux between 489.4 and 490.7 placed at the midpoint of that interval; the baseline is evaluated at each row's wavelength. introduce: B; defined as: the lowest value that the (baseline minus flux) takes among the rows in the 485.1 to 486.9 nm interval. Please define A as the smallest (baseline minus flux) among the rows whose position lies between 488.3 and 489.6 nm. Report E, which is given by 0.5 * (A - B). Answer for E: 5.6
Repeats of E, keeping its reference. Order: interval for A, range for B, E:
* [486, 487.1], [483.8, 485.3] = -5.7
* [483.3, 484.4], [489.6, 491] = -0.2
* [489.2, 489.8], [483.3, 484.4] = 0.1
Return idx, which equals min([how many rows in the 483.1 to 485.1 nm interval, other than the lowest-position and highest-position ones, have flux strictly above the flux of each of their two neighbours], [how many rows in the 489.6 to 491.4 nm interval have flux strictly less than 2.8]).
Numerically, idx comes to 2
